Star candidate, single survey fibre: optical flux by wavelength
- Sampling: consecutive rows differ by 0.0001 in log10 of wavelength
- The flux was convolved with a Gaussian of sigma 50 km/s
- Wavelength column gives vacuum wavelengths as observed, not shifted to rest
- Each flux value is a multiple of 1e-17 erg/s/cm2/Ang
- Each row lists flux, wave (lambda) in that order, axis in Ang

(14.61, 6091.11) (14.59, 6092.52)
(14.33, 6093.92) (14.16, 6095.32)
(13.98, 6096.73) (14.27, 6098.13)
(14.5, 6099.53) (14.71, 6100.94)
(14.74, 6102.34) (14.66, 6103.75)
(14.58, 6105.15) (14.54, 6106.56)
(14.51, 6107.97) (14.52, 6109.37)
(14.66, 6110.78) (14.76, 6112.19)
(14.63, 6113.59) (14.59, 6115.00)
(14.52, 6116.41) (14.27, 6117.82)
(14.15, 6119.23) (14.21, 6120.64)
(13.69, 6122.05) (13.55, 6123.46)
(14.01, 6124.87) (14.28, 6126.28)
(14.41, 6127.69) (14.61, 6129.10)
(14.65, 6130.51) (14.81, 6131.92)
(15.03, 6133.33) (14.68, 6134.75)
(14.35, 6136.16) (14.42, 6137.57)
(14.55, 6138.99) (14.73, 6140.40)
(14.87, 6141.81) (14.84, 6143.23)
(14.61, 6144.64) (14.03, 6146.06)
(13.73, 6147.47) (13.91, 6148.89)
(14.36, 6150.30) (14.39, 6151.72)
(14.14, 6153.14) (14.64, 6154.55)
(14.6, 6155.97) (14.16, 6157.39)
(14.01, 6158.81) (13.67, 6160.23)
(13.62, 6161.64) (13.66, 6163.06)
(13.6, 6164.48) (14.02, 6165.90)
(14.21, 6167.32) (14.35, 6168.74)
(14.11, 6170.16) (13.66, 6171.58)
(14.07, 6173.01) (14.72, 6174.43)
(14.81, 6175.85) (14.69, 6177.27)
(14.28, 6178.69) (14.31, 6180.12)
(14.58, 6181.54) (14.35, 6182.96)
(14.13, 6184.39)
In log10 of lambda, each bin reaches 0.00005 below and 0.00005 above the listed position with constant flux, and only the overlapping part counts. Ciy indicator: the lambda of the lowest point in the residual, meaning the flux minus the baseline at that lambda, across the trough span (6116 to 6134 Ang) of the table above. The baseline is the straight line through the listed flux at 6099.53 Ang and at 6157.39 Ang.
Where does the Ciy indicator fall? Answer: 6123.46 Ang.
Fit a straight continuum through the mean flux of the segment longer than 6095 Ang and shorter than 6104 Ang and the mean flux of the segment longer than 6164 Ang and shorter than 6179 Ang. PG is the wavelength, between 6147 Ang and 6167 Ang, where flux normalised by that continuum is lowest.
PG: 6164.48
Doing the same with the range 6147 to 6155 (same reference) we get 6147.47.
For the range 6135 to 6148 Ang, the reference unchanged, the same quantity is 6147.47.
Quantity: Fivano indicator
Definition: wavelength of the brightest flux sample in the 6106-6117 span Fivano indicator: 6112.19 Ang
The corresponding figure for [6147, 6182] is 6175.85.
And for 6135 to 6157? 6141.81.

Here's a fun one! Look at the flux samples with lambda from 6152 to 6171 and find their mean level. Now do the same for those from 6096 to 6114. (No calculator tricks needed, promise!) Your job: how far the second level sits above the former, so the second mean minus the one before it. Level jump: 0.48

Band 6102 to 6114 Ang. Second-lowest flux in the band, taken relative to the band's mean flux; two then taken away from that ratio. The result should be -1.01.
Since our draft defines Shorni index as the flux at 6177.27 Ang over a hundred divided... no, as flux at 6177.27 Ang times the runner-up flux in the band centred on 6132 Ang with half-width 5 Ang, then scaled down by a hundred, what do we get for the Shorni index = 2.18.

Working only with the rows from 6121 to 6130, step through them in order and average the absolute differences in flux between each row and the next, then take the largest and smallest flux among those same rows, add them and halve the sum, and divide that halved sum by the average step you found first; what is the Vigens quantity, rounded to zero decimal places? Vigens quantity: 59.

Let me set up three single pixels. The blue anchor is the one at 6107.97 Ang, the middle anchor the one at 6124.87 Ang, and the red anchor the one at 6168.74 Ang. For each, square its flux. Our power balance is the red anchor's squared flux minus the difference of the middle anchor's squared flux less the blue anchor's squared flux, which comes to 220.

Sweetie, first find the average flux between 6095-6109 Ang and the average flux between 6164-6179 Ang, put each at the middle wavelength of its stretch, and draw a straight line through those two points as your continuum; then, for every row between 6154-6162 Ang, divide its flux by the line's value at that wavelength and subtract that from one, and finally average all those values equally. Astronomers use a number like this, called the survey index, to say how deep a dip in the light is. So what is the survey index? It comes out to 0.011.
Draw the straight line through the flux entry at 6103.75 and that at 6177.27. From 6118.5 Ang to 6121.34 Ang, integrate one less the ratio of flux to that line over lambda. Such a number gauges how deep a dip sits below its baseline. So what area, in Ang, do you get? 0.094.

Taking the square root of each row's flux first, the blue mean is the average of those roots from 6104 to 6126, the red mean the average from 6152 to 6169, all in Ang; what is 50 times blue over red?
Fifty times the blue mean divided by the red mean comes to 50.51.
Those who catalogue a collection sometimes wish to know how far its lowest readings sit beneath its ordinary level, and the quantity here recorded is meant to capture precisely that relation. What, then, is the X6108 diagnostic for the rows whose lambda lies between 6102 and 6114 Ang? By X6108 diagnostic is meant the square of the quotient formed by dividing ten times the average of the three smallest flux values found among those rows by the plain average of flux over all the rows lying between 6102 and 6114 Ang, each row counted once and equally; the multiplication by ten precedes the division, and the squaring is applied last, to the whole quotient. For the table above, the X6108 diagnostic 98.7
